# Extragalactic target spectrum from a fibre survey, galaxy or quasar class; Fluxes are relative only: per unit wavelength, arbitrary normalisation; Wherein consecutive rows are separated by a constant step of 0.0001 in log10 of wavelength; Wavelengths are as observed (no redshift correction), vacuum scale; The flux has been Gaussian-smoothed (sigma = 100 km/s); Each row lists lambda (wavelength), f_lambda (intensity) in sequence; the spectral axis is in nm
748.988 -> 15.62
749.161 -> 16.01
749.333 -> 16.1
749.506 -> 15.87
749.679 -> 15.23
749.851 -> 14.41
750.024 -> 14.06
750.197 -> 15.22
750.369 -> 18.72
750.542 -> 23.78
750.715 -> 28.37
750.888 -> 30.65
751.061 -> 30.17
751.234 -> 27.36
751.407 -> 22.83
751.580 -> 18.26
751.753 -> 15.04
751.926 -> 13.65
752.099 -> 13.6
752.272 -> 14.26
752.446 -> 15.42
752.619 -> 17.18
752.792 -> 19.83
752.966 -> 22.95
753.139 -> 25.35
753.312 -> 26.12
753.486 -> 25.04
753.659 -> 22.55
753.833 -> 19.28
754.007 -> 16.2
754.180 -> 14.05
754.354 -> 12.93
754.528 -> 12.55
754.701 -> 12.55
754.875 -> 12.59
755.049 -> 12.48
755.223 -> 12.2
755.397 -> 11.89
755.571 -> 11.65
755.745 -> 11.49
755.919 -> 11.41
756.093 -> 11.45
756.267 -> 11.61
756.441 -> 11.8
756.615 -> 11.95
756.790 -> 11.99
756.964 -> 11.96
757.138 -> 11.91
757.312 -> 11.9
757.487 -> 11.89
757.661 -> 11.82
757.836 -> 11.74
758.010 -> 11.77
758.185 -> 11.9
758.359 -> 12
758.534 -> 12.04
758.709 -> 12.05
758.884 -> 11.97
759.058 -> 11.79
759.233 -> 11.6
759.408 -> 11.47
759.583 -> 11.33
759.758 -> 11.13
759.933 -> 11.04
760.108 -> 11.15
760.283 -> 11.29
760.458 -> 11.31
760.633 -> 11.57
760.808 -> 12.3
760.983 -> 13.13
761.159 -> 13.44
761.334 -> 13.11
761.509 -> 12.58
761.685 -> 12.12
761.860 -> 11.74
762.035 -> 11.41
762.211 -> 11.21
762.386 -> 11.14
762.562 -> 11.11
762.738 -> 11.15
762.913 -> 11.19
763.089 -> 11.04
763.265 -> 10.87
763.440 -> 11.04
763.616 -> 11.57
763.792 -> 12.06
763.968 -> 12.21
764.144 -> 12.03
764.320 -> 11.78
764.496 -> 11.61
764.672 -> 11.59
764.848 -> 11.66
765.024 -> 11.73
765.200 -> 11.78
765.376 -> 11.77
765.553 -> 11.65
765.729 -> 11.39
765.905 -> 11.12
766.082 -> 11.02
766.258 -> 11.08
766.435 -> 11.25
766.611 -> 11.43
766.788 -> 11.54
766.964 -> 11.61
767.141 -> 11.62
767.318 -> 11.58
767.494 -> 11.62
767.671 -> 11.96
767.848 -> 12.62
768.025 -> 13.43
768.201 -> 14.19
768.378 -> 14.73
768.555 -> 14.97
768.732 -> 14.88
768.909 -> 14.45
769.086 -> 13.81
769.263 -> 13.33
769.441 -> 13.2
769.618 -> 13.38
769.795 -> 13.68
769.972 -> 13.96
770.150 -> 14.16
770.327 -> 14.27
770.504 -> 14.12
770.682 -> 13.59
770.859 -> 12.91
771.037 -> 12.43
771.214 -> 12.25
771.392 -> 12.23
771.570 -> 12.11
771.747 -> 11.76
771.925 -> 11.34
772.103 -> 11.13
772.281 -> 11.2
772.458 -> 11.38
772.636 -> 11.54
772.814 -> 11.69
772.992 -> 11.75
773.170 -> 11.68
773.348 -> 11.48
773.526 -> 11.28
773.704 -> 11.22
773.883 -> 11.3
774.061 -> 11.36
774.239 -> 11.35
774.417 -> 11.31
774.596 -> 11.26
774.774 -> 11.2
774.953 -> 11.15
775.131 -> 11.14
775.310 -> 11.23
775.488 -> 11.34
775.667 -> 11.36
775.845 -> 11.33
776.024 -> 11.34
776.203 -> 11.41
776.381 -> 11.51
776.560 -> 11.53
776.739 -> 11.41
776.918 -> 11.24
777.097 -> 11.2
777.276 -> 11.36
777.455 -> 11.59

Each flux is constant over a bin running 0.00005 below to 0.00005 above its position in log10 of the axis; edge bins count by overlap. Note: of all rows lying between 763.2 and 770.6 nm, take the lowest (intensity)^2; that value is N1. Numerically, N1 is 118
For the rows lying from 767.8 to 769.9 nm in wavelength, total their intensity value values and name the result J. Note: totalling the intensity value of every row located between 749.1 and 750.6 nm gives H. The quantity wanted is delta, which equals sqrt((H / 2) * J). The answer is 112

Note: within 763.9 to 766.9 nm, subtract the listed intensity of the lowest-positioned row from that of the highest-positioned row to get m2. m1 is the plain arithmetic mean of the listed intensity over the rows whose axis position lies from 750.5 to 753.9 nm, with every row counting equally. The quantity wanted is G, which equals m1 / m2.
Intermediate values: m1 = 21.6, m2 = -0.7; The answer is -32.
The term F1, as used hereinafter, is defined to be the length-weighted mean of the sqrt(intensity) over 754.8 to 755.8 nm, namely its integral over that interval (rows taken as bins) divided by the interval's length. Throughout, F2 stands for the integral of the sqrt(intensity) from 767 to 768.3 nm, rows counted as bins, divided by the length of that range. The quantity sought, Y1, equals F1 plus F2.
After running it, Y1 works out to 6.99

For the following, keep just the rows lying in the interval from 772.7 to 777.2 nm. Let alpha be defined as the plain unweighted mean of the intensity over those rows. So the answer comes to 11.4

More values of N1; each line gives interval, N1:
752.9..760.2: 122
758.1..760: 122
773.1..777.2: 124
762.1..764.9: 118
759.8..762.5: 122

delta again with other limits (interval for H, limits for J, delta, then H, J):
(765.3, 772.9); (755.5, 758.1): 218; 539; 176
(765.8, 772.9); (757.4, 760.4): 223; 505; 198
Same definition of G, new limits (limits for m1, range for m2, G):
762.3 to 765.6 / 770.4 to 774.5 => -4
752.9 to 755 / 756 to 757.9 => 64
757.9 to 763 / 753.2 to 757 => -1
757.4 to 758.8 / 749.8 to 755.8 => -4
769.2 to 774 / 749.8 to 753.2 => 1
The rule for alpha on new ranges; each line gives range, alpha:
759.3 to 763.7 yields 11.6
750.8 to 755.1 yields 18.9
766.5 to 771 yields 13.2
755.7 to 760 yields 11.7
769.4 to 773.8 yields 12.4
